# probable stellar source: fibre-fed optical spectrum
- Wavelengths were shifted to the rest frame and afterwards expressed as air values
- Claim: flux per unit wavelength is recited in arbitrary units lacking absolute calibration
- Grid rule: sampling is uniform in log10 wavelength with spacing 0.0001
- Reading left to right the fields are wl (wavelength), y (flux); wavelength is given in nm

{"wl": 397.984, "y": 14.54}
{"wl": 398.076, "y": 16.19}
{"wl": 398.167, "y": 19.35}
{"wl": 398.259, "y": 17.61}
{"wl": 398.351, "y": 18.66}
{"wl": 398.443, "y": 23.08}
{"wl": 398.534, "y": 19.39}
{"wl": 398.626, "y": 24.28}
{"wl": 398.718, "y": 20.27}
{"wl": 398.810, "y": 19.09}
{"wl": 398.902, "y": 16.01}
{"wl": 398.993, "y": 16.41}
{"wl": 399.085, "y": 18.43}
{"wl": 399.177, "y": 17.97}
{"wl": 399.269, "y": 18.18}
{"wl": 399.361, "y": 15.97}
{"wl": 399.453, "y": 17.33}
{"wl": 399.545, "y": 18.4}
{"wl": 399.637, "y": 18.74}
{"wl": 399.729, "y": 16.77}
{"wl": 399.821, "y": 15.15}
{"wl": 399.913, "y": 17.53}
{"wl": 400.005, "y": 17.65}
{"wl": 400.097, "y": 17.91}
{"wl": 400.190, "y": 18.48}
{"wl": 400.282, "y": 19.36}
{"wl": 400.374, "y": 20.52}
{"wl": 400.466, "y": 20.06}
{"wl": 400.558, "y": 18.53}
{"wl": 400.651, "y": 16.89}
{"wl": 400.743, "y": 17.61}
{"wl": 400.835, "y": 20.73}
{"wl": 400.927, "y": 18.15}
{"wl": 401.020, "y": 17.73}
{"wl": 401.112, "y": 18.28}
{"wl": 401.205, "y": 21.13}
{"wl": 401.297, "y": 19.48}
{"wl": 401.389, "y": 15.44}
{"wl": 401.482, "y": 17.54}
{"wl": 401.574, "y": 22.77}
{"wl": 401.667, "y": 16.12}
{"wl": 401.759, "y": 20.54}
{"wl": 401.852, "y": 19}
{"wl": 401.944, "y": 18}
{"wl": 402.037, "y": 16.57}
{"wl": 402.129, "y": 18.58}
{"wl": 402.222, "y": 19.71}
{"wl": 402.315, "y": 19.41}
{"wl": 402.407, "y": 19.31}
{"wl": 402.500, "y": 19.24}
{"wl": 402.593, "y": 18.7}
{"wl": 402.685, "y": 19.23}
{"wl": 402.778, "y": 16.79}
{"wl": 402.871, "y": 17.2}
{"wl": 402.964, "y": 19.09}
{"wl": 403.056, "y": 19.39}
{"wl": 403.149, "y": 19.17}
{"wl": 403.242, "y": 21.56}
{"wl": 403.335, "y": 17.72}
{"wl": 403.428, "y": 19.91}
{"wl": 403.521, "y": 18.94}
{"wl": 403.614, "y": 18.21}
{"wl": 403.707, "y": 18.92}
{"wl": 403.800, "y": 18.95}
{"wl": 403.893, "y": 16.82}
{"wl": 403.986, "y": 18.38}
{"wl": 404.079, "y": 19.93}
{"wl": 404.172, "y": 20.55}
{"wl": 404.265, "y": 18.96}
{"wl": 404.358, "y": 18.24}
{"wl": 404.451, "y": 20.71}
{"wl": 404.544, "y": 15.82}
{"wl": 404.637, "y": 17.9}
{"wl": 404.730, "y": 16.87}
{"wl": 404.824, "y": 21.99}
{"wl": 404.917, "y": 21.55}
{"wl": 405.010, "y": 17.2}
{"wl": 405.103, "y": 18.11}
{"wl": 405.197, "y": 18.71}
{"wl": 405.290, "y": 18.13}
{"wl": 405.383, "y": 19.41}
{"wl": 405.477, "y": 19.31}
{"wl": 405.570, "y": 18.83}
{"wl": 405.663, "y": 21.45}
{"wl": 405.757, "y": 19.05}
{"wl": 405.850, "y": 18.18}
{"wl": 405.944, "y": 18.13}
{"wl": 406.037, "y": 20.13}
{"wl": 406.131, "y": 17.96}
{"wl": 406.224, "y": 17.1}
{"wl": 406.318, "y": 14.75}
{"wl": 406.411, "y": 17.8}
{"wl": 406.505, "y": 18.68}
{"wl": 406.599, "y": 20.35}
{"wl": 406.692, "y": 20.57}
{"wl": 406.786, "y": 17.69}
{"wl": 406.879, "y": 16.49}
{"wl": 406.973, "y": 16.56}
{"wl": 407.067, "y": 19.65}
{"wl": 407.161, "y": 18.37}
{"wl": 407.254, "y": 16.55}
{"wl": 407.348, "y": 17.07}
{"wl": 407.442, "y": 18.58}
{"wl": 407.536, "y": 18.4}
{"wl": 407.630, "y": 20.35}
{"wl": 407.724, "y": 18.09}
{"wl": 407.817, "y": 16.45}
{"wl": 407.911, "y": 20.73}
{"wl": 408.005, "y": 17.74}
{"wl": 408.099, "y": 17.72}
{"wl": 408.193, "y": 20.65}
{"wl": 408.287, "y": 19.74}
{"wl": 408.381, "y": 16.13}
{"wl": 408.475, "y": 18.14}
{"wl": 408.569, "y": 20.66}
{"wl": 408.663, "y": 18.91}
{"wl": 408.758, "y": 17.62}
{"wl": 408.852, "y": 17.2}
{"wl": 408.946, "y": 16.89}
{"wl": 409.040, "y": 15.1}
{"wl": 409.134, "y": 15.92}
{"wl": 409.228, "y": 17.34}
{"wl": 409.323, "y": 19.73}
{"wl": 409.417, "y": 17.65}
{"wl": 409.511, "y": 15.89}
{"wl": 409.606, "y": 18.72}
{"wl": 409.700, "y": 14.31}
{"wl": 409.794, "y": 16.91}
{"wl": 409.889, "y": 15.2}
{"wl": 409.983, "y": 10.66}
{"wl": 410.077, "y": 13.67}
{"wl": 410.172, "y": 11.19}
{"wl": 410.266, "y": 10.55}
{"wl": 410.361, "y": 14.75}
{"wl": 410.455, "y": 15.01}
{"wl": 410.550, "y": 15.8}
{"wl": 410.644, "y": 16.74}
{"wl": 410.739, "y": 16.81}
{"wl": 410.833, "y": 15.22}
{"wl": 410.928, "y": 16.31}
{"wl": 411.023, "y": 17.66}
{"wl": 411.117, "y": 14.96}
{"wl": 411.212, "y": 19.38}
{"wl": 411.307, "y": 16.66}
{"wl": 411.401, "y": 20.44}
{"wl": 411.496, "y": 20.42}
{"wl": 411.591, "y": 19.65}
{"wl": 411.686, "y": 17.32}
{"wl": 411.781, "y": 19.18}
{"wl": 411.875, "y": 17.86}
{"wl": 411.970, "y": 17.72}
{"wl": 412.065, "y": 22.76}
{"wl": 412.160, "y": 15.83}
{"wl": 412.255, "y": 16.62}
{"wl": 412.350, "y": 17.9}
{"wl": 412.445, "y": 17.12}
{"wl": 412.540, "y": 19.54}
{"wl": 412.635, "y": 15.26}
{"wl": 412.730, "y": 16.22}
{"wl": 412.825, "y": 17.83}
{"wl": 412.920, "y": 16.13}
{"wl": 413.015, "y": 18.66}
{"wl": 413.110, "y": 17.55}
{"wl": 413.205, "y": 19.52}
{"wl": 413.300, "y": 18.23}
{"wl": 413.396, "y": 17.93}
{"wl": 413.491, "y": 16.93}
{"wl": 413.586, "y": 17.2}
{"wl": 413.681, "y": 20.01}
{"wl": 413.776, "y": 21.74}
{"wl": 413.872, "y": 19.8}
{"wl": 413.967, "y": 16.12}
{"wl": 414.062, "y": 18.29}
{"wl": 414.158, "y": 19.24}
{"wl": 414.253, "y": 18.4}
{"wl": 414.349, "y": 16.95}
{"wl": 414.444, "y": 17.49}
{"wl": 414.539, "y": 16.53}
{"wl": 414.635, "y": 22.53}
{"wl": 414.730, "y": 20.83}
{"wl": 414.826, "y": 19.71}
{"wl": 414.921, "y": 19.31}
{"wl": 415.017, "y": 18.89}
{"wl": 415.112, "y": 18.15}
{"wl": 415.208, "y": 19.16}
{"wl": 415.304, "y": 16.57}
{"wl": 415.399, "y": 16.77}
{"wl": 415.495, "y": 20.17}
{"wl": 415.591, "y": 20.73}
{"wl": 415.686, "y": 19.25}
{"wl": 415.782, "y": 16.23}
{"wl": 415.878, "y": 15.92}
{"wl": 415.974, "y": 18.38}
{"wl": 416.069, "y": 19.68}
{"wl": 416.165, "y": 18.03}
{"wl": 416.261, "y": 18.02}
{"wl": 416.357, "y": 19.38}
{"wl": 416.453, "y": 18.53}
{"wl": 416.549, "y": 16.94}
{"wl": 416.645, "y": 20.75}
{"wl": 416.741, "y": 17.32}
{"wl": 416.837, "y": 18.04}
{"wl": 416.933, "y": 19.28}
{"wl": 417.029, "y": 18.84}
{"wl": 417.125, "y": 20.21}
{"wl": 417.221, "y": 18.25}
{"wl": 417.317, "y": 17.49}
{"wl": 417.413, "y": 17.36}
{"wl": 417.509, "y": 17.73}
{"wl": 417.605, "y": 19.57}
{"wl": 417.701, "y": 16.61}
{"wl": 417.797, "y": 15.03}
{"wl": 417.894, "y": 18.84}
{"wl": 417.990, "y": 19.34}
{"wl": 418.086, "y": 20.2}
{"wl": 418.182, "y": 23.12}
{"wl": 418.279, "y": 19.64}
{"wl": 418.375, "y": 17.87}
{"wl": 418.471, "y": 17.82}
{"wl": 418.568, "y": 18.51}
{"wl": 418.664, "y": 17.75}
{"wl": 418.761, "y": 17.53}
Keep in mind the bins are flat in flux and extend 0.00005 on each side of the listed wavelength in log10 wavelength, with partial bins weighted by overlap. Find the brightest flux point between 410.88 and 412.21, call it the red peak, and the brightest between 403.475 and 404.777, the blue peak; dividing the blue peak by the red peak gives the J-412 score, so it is 0.91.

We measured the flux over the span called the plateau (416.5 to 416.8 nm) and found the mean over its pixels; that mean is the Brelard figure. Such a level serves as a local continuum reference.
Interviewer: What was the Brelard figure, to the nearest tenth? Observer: 18.3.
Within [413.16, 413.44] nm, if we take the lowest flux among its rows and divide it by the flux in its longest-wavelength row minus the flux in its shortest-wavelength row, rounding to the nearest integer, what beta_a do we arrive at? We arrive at -11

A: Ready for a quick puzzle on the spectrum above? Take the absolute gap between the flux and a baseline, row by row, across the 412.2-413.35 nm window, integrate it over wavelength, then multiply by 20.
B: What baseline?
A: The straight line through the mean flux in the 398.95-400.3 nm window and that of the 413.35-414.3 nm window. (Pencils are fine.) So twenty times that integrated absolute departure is 30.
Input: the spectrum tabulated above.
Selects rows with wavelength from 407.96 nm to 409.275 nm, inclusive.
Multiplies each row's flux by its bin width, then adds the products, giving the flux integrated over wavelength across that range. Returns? 23.5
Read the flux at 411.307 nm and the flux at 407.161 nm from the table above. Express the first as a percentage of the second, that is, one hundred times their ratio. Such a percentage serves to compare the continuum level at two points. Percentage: 91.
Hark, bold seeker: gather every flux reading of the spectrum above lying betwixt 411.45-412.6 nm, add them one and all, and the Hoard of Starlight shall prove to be 222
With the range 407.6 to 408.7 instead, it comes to 225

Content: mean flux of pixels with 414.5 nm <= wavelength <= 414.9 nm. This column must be 19.9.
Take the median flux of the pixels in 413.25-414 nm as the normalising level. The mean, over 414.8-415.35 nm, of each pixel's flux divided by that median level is 1.03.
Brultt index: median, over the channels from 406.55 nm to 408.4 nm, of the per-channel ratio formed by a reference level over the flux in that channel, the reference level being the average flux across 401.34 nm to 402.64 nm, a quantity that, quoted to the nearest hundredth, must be 1.02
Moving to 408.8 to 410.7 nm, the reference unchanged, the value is 1.18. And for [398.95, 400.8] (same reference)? 1.04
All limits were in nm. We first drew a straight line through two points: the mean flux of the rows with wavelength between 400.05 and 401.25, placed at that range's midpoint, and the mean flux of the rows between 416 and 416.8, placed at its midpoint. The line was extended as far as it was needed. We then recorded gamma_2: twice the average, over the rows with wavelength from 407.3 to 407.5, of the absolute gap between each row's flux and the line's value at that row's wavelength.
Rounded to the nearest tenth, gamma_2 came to 1.8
